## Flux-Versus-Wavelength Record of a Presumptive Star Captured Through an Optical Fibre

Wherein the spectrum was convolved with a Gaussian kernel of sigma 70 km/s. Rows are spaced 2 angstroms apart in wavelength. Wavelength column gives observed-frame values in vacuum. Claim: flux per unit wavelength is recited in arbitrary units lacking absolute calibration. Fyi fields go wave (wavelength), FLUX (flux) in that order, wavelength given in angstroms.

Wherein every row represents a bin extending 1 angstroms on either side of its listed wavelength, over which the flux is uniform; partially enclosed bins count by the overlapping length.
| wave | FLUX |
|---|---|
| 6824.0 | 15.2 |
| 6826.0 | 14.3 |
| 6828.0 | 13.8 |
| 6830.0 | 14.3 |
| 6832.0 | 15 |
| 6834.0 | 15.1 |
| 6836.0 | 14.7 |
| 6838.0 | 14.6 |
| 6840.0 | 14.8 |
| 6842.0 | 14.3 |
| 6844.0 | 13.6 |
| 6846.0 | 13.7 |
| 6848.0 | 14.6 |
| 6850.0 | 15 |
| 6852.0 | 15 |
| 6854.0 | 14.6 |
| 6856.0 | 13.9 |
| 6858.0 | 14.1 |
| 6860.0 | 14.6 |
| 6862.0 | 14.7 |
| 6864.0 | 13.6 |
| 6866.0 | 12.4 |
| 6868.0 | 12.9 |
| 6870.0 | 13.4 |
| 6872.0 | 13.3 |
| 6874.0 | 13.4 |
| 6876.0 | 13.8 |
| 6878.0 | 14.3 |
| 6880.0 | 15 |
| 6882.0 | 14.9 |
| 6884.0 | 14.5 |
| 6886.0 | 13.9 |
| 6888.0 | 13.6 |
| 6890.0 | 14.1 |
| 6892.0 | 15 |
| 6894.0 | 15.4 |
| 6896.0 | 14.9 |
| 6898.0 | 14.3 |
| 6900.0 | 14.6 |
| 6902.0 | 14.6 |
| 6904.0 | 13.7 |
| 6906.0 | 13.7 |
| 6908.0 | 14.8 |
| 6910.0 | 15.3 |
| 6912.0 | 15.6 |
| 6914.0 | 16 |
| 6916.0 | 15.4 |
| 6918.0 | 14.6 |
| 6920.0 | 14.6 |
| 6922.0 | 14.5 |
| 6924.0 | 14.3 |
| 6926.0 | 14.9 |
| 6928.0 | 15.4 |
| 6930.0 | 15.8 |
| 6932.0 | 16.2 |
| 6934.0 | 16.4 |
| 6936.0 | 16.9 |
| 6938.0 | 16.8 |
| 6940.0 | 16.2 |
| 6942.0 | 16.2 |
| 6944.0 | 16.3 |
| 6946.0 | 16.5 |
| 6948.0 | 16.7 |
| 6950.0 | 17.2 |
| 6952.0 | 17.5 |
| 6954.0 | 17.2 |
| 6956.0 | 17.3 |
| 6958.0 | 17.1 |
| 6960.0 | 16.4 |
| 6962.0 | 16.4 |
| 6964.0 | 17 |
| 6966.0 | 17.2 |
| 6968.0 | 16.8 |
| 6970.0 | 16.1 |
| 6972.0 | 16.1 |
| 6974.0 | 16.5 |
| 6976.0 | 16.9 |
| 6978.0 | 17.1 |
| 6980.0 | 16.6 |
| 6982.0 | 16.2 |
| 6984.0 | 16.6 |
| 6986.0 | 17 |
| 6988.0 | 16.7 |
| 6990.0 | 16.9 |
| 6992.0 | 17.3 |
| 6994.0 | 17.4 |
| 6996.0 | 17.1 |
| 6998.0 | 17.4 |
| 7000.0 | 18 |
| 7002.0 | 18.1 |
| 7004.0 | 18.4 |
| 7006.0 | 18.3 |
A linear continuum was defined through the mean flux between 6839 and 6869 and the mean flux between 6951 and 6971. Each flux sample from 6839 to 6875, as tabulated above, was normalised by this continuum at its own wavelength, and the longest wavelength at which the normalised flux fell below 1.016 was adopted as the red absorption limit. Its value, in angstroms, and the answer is 6874.0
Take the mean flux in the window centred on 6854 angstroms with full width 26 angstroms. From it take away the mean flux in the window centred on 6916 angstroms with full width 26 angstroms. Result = -0.7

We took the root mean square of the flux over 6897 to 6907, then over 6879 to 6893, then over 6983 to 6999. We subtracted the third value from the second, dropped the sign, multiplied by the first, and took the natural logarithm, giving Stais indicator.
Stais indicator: 3.61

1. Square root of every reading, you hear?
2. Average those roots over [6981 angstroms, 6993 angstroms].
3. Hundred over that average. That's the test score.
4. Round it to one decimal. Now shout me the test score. 24.4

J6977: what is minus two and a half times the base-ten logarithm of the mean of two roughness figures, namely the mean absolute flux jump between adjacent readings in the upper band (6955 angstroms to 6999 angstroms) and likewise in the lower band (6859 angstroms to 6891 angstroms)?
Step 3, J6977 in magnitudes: 0.98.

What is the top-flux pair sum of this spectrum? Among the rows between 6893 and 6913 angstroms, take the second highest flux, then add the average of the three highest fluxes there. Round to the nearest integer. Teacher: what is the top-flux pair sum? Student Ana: 31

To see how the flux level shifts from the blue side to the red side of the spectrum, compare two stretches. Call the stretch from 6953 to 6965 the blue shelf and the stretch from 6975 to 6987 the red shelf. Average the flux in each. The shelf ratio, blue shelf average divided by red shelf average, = 1.01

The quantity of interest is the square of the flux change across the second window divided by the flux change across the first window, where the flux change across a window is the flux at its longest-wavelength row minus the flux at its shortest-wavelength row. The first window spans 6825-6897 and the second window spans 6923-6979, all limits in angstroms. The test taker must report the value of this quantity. 13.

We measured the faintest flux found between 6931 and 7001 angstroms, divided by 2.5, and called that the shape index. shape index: 6.4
